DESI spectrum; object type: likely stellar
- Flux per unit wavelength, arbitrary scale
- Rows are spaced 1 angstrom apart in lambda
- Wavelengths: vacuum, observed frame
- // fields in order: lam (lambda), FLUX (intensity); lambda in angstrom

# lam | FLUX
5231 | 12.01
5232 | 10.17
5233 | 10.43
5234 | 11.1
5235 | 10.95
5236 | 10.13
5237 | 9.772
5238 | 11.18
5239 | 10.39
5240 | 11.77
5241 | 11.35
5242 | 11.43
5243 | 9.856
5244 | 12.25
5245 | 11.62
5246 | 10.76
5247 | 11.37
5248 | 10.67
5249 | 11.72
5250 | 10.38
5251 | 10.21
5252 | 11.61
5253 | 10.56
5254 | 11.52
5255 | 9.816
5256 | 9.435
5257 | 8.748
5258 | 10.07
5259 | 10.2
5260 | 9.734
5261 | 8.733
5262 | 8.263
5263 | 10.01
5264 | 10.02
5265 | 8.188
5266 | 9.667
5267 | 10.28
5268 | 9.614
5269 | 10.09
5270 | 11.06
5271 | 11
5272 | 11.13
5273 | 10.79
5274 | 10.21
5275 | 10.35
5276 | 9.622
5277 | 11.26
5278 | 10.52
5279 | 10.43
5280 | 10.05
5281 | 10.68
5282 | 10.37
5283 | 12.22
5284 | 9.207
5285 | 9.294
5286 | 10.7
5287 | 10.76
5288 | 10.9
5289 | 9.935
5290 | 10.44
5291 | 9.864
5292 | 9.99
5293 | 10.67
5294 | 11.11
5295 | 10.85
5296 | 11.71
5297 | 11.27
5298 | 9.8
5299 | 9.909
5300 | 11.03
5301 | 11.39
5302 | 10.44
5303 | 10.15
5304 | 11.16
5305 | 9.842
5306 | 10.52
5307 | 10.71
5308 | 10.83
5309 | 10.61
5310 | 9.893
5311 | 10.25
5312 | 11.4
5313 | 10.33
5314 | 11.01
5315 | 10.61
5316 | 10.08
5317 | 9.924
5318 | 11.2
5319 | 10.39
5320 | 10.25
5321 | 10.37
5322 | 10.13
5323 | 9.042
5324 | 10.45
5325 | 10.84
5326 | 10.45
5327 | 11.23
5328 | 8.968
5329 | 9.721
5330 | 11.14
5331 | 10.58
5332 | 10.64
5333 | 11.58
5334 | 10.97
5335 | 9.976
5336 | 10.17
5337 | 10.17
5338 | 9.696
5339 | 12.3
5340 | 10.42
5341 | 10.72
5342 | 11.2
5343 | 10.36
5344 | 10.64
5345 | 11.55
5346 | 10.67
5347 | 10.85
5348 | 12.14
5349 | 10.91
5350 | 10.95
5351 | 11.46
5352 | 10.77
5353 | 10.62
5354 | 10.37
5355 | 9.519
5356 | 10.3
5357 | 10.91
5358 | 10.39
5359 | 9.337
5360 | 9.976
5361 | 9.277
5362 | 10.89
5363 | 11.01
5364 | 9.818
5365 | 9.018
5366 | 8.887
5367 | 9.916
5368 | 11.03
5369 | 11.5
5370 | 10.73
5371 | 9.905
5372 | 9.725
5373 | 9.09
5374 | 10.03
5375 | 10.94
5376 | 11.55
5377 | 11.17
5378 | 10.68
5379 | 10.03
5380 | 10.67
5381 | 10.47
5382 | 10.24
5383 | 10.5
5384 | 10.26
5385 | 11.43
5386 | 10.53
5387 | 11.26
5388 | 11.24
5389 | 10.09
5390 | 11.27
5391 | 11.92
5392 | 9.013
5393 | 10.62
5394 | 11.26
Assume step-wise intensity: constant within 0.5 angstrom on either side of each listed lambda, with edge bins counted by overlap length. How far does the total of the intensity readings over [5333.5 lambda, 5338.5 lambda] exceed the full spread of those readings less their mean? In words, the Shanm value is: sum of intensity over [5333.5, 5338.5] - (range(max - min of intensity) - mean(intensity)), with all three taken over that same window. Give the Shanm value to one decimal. 59.9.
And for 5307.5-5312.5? 62.1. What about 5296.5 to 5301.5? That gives 62.5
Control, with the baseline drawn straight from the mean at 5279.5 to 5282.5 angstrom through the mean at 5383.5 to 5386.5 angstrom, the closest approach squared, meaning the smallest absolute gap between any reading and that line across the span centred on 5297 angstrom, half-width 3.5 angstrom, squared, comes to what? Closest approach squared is 0.188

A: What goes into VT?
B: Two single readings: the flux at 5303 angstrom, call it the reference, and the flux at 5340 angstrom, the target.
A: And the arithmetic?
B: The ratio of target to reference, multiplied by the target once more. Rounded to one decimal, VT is 10.7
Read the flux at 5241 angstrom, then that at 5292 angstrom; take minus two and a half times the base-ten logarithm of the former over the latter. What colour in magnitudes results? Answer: -0.14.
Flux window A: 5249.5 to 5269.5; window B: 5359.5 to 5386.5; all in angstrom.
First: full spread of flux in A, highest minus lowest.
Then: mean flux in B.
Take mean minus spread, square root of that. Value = 2.63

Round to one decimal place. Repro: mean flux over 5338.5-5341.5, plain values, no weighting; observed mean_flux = 11.1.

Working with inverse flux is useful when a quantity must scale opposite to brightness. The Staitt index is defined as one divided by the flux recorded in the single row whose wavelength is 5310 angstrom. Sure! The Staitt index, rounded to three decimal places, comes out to 0.101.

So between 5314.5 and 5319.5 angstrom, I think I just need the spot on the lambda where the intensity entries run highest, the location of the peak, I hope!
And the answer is 5318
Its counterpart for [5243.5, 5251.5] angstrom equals 5244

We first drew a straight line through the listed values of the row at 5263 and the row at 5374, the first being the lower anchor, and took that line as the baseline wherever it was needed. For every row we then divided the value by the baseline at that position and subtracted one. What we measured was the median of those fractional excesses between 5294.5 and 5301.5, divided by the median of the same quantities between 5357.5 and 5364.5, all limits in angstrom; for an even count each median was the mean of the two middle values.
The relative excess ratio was -20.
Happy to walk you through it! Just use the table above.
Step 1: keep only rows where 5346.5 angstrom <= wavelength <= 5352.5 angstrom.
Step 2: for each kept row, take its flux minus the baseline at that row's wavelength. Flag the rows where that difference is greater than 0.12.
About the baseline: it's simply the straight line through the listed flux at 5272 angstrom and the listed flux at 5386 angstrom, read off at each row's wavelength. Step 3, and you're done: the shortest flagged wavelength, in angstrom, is 5348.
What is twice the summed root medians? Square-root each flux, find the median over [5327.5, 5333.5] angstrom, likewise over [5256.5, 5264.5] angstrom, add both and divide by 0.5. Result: 12.8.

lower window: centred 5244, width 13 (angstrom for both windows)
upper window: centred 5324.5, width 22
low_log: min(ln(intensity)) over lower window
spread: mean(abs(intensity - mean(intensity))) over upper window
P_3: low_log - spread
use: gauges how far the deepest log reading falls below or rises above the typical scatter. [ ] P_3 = 1.79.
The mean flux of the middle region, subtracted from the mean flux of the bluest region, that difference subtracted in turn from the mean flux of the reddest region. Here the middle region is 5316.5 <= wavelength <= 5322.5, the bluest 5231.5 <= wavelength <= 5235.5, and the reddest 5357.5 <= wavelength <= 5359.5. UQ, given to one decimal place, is 9.6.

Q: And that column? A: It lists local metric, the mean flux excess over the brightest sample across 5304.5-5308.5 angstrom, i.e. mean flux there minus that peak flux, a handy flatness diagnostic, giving -0.4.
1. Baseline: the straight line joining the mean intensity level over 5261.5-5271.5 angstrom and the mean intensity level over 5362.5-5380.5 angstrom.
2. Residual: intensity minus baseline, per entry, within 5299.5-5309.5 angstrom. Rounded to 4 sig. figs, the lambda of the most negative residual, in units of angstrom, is 5305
